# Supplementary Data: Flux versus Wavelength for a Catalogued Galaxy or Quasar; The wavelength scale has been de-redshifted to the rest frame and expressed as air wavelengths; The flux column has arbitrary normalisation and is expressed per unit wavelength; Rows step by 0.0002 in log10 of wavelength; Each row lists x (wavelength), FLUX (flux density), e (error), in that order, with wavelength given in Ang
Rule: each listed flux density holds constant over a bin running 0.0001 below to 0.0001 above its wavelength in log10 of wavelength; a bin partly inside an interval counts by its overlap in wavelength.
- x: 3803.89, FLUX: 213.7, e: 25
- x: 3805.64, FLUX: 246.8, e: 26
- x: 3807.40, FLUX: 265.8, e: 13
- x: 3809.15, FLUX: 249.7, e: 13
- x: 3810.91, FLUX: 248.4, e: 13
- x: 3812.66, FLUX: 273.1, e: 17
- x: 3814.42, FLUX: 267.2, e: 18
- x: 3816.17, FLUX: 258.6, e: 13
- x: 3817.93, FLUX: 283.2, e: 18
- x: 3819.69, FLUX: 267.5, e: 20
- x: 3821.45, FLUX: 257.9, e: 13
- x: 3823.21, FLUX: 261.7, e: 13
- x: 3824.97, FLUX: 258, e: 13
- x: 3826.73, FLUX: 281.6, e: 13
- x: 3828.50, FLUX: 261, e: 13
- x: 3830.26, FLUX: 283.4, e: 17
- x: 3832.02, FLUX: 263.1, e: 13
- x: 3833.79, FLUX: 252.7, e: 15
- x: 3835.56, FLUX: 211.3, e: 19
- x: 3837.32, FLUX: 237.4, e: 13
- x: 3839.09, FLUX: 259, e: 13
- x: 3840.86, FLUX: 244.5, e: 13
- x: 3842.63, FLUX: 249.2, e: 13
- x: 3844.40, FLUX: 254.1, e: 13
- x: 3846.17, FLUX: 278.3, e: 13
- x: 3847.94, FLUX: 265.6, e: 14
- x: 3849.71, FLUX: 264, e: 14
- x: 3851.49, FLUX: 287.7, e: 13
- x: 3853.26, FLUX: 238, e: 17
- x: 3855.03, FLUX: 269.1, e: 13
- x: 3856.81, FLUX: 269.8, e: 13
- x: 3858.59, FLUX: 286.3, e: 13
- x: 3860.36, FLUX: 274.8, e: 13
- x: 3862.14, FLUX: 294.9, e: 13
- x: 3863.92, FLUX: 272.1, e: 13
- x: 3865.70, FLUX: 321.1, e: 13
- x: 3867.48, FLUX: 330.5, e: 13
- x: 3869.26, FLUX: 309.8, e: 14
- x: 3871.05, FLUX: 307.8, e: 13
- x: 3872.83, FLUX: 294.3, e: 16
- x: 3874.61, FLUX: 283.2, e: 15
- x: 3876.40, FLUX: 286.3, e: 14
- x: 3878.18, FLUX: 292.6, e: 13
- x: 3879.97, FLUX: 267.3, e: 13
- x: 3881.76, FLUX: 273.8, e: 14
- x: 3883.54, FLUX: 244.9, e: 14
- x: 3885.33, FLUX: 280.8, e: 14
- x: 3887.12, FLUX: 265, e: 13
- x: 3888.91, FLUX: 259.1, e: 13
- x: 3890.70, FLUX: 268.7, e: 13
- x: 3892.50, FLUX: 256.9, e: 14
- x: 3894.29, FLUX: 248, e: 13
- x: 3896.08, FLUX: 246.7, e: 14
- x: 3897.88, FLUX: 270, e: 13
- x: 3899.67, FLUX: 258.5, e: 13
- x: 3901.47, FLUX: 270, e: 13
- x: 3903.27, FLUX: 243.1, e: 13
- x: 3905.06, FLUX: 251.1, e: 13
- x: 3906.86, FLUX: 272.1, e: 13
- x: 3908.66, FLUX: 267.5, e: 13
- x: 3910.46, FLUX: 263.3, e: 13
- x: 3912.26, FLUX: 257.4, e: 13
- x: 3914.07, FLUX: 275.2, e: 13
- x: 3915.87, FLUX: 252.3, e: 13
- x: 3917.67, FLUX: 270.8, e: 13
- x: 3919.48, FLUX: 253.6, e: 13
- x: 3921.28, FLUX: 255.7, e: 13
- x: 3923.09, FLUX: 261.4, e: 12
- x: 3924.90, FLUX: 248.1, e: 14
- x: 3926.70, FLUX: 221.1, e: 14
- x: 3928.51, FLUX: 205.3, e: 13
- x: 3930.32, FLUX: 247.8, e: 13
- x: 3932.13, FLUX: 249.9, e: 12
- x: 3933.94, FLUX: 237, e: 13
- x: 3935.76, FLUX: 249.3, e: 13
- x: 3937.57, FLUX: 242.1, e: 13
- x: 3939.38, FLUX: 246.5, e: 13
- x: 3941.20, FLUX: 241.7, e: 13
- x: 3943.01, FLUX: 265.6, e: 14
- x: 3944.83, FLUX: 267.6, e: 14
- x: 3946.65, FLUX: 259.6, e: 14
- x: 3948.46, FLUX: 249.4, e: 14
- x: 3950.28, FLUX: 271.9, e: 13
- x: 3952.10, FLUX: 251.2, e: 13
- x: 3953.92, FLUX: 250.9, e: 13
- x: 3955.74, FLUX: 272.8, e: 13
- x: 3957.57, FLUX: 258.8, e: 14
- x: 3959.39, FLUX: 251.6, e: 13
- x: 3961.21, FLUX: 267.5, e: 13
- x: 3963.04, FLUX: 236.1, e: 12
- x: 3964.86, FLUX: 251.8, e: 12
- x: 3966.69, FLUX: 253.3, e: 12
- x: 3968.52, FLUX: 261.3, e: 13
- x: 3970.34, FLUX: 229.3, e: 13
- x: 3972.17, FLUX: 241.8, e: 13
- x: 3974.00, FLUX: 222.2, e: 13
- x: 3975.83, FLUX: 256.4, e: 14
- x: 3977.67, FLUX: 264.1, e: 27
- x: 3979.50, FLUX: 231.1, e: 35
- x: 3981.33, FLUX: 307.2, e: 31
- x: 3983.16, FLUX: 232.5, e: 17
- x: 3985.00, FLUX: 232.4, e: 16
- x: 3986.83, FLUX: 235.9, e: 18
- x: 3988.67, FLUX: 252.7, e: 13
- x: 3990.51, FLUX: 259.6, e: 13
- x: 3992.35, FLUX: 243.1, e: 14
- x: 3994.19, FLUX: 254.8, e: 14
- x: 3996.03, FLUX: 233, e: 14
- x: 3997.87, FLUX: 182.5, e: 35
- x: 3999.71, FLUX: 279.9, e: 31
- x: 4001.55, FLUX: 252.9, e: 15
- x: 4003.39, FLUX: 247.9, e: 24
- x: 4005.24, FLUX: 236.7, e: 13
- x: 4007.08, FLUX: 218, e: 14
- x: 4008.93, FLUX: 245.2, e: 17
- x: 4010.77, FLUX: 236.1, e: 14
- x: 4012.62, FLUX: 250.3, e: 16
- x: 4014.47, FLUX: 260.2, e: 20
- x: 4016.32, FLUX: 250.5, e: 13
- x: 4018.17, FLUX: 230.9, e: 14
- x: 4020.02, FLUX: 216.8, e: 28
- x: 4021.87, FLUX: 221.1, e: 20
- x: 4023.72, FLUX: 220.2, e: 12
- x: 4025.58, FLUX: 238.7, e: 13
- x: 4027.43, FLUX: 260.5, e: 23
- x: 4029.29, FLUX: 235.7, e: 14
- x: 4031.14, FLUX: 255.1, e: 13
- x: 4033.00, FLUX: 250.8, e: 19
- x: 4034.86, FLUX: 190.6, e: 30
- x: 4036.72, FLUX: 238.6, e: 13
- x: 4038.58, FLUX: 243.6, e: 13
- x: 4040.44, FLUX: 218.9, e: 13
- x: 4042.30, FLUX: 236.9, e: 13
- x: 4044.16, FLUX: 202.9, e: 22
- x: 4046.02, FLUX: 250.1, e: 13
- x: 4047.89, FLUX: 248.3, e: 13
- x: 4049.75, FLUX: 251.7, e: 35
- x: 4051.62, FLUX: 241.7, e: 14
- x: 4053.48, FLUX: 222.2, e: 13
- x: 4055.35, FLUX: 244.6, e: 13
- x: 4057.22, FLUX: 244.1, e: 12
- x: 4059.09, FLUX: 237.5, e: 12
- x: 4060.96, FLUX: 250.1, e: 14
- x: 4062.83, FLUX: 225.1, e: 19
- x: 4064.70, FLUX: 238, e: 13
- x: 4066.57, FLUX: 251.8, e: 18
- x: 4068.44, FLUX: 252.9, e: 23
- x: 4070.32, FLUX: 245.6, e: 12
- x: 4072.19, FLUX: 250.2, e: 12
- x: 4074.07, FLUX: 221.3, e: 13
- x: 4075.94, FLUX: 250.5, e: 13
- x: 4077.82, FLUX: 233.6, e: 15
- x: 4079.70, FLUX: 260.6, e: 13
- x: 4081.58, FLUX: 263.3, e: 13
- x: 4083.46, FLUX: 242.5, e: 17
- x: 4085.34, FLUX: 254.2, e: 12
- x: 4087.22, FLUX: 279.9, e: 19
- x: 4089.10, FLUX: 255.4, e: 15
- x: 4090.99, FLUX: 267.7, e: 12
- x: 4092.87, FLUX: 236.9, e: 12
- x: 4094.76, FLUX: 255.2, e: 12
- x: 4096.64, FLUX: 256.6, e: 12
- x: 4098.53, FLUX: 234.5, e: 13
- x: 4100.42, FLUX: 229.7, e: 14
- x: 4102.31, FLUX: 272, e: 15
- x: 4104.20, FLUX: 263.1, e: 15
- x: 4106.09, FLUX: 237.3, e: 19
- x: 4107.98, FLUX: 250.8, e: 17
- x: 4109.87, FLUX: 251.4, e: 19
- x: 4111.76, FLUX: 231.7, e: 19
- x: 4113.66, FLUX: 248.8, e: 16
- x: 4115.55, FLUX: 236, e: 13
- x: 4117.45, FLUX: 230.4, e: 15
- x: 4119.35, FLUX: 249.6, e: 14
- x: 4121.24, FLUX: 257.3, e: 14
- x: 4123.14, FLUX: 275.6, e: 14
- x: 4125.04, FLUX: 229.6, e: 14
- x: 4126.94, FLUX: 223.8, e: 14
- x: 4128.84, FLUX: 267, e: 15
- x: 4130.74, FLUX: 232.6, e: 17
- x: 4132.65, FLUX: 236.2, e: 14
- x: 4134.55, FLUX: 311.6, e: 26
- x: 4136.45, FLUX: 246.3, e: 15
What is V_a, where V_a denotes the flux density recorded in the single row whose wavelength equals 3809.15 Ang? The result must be 249.7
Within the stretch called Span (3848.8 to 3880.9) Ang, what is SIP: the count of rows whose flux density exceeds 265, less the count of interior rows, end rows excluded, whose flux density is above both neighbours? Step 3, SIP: 11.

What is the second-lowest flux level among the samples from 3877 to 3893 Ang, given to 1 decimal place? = 256.9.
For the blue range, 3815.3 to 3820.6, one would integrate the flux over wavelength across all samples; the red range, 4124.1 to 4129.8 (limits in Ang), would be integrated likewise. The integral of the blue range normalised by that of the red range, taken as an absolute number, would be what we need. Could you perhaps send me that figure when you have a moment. 1.04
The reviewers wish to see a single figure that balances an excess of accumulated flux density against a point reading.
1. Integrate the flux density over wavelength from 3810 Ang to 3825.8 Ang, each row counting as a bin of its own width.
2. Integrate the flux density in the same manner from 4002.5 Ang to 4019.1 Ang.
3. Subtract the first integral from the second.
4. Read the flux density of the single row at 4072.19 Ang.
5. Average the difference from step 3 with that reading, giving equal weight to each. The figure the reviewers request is 46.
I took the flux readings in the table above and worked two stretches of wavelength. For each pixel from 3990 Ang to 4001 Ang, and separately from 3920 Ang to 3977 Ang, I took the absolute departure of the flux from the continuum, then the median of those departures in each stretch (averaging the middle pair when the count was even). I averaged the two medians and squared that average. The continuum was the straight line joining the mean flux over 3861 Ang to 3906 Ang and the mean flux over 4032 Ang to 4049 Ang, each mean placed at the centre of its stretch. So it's 147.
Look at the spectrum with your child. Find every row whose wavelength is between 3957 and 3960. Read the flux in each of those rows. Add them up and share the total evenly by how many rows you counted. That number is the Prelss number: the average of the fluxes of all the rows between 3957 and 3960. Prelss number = 255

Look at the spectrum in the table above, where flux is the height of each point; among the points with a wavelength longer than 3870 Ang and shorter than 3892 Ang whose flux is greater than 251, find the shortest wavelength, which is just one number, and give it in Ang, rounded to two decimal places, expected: 3871.05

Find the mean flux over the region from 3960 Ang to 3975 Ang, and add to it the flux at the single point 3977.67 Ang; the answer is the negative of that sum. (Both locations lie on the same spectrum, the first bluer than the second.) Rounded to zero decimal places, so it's -510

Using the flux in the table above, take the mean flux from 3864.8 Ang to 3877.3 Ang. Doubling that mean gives 609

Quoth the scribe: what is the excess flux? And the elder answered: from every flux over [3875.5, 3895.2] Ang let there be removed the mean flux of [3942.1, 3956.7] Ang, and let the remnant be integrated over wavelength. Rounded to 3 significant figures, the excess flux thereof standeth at 127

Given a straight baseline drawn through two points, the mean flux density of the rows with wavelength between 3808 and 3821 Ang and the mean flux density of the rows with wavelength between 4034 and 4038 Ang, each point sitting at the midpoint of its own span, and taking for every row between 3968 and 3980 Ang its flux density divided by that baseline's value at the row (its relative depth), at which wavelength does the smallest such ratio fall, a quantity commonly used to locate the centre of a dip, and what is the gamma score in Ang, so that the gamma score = 3974.00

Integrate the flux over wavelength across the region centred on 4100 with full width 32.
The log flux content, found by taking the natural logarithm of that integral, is 8.99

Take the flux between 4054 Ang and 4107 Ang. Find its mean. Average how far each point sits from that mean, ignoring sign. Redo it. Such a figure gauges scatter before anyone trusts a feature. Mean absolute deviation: 11.3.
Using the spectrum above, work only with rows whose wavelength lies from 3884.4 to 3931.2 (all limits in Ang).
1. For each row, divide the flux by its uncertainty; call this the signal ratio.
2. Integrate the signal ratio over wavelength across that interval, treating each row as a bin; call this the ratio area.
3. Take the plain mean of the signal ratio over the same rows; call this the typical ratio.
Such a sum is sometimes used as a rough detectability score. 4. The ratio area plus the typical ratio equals 933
